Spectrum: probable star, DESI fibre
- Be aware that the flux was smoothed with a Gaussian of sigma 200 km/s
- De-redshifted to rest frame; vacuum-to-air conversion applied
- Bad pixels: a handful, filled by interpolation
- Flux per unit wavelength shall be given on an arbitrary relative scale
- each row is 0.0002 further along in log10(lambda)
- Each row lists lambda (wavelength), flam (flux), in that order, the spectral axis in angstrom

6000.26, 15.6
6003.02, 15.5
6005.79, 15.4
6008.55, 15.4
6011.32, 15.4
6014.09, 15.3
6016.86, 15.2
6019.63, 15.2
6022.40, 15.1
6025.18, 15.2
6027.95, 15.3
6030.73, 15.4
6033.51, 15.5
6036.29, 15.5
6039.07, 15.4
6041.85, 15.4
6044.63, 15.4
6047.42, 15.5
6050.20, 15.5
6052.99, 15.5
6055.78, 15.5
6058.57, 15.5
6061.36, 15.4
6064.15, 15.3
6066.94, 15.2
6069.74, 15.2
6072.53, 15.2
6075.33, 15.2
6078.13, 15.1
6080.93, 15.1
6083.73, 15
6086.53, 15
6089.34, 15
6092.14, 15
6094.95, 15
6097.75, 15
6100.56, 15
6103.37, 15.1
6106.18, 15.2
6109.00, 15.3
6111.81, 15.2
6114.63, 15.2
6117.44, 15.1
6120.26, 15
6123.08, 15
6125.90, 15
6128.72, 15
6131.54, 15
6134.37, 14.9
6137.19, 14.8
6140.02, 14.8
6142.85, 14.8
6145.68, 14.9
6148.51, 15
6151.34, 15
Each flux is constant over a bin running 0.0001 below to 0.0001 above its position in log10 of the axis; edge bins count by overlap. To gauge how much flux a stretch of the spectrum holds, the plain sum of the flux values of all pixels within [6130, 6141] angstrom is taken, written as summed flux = 59.5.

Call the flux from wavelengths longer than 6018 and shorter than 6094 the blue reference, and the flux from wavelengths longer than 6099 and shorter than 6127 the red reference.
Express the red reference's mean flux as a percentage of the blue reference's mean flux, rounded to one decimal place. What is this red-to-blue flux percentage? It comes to 98.9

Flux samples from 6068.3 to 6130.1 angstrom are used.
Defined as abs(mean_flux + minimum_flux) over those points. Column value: 30.1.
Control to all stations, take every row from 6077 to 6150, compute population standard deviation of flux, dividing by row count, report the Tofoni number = 0.12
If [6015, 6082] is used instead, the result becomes 0.15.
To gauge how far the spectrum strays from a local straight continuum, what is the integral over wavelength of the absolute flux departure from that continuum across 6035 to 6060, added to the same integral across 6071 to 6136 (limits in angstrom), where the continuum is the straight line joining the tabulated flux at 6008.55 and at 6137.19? 14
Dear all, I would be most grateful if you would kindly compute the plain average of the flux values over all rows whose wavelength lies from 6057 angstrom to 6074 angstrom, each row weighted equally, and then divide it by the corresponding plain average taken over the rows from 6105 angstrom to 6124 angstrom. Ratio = 1.01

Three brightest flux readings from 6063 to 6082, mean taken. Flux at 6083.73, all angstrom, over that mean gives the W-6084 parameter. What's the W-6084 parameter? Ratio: 0.985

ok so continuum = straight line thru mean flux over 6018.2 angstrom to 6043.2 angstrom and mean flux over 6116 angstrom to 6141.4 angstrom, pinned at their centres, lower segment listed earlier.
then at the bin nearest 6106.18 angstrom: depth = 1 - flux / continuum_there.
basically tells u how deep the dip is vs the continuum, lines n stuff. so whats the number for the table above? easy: -0.010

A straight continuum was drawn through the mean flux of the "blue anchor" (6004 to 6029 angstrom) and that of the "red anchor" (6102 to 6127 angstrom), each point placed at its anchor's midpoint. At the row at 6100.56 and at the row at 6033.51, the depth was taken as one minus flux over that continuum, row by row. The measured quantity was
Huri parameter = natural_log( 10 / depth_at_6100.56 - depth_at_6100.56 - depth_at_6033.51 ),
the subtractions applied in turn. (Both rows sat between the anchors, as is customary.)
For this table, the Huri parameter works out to 6.95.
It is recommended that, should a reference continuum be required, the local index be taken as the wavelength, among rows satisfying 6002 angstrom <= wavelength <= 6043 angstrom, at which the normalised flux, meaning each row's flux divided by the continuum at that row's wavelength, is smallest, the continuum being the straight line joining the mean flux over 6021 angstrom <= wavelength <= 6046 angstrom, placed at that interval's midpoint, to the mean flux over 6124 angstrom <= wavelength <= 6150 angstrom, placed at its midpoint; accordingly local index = 6022.40 angstrom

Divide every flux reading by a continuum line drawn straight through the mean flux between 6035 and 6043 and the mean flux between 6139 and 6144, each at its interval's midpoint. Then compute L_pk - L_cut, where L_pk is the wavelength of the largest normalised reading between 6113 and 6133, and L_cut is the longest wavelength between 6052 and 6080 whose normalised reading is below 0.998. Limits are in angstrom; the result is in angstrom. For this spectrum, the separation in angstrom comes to 36.5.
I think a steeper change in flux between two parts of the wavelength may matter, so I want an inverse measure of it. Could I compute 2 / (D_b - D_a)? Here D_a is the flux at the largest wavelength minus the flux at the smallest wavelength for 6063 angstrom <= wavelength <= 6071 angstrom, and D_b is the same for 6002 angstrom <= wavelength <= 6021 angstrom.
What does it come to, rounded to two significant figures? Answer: -10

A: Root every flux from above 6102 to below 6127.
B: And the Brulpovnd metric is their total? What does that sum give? 35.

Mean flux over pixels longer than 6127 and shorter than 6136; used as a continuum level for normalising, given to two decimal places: 14.97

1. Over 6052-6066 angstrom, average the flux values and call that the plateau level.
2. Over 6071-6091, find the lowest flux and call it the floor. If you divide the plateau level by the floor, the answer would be 1.029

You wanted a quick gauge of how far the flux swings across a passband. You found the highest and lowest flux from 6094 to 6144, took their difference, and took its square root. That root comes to 0.707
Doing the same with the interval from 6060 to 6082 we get 0.548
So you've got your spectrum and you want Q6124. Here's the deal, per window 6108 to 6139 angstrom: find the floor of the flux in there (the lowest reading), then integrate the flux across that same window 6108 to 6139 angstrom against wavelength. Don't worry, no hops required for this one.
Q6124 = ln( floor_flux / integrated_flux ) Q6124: -3.45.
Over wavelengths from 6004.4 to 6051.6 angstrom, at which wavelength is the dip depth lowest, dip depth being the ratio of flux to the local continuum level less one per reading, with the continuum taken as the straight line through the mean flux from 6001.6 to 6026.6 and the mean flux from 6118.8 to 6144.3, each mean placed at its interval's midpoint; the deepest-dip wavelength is 6022.40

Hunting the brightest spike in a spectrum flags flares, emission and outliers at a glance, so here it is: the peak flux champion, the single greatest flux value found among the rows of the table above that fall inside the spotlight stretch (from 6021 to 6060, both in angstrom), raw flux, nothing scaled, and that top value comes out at 15.5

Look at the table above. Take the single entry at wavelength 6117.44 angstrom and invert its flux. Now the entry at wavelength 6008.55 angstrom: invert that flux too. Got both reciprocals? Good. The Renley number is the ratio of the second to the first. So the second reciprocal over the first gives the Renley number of 0.98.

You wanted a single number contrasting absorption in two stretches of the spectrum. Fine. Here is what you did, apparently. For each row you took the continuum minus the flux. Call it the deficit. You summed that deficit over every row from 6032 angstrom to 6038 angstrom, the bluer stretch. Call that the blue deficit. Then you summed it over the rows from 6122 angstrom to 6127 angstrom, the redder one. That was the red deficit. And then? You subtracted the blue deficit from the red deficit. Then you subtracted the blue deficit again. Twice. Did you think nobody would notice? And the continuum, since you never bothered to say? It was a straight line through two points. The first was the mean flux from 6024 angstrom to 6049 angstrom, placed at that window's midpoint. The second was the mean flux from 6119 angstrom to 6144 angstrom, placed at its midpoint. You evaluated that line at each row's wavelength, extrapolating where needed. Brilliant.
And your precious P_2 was 0.3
